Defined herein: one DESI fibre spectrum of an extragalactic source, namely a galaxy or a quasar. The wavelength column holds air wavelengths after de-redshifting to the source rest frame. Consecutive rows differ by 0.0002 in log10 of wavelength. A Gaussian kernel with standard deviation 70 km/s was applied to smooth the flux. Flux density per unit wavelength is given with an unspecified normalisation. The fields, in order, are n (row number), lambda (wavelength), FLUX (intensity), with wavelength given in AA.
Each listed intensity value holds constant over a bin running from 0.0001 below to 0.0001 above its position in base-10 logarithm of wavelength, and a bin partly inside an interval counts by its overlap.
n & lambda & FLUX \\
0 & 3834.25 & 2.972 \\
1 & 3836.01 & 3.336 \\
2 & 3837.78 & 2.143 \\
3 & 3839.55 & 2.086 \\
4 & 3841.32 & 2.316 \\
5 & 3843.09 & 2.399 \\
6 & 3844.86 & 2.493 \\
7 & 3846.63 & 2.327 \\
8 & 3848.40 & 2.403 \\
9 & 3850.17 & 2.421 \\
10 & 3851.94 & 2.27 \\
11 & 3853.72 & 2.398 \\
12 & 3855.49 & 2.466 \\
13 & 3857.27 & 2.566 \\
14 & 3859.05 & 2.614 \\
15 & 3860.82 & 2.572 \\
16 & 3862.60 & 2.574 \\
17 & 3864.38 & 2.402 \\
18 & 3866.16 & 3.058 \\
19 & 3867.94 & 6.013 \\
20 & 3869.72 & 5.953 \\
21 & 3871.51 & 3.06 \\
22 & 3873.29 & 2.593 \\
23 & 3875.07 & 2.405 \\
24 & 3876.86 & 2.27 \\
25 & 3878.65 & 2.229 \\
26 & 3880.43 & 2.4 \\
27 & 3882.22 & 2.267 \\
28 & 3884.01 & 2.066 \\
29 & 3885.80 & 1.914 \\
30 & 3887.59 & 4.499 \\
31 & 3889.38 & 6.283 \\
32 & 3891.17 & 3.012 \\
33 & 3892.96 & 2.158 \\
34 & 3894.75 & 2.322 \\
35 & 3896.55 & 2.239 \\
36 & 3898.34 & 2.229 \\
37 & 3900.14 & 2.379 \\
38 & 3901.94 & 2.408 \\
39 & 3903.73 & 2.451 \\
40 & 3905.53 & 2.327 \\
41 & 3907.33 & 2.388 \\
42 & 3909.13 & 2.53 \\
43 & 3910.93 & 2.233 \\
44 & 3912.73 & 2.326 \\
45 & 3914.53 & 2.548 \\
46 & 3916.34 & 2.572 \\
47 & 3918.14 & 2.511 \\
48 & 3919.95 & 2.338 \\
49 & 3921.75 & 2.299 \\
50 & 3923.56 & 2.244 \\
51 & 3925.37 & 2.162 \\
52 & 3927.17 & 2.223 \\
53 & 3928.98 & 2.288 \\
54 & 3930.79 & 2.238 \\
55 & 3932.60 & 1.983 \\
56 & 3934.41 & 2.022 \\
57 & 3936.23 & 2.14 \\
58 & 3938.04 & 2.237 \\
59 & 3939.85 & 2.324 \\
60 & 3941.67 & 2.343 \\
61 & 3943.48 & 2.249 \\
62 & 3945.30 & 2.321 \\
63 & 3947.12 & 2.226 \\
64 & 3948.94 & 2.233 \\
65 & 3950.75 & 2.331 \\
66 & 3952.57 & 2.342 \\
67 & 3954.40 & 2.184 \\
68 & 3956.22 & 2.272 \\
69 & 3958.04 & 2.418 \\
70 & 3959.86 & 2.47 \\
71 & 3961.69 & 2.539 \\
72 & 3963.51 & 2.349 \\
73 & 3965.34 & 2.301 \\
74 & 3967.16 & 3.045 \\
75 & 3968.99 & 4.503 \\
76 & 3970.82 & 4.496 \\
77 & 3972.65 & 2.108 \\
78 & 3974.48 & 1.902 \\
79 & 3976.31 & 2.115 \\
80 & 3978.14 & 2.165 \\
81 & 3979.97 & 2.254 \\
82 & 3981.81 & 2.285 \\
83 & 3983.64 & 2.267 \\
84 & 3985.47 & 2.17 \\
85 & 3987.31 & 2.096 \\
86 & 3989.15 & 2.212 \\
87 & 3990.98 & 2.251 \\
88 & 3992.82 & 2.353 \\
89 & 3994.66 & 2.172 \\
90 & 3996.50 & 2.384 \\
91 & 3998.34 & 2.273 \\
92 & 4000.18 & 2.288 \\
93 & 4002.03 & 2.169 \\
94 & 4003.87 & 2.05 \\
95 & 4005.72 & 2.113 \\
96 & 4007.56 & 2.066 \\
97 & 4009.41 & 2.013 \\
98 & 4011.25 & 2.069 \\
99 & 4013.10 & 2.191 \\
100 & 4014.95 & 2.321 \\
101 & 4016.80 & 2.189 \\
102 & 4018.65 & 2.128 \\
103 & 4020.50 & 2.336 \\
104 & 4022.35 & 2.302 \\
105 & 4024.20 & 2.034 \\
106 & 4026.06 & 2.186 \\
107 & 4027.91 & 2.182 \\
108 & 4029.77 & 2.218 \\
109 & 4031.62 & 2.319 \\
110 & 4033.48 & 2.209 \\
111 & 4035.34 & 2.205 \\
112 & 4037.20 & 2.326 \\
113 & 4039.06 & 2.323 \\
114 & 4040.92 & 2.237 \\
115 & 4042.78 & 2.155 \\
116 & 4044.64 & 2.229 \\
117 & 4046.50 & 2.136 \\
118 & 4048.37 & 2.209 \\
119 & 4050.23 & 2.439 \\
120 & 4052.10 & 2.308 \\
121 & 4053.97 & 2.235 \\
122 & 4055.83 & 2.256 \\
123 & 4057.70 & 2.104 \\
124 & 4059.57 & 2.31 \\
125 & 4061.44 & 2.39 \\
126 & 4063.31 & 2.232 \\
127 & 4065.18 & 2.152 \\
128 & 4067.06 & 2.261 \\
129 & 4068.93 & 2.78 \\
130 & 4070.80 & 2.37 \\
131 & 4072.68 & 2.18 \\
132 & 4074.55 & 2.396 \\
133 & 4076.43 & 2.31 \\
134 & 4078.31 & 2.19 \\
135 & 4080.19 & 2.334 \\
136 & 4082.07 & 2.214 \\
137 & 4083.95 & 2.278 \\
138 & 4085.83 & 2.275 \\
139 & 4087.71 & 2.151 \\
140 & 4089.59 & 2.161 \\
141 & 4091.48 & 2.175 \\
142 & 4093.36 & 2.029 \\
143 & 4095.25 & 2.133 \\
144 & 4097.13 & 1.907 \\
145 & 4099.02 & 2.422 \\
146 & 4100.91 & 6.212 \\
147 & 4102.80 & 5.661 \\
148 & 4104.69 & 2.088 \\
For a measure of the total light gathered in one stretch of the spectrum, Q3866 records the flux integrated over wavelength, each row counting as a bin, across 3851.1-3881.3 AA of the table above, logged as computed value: 89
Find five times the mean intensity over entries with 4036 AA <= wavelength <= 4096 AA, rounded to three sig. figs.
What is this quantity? 11.3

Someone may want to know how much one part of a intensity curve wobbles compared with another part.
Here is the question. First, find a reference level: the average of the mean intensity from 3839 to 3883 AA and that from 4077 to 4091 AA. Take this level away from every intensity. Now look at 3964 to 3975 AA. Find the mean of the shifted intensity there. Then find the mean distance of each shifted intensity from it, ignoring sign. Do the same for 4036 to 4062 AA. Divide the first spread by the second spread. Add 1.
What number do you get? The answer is 14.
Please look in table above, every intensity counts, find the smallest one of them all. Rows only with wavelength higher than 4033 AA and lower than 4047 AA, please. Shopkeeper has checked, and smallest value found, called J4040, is 2.136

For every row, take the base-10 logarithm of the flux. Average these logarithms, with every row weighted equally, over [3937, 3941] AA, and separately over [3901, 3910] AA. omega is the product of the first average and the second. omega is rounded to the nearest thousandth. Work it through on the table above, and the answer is 0.137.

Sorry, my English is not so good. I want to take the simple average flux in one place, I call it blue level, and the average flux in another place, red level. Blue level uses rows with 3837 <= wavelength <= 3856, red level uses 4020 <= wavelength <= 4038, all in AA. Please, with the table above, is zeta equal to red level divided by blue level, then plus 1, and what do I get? 1.95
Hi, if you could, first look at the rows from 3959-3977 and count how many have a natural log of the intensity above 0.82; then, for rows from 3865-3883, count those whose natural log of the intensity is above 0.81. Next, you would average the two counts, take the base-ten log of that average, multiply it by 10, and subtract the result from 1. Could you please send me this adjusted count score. -8.0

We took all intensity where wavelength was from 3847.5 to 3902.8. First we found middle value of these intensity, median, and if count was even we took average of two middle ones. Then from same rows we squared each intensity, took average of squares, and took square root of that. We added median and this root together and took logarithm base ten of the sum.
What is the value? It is 0.739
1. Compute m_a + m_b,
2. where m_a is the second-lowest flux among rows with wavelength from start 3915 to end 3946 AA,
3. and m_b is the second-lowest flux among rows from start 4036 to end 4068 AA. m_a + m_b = 4.16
